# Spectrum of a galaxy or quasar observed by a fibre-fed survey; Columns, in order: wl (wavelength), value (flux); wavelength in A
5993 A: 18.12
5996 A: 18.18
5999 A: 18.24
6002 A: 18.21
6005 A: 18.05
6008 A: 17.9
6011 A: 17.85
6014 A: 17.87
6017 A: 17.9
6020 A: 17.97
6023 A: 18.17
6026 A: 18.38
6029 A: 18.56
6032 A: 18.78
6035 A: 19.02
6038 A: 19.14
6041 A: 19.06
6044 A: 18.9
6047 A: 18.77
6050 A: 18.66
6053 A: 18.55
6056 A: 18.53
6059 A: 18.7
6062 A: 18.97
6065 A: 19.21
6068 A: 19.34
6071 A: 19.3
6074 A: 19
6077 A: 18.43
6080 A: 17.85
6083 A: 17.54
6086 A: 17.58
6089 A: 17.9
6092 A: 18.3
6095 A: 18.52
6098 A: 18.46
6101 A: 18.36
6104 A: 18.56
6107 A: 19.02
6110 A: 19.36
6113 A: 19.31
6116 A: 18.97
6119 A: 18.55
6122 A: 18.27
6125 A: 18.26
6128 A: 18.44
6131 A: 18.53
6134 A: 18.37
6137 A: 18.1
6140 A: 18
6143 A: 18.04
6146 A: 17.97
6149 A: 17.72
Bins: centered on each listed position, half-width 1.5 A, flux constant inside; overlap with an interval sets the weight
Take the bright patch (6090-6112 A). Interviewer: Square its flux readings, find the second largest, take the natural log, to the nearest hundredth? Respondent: 5.89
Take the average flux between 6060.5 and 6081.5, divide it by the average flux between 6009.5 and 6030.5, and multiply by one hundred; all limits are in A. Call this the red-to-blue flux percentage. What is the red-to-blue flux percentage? 104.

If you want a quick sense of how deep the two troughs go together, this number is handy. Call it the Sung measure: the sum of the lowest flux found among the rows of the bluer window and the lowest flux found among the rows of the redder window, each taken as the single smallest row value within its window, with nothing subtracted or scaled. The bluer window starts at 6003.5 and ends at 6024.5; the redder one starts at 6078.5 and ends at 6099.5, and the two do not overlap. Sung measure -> 35.4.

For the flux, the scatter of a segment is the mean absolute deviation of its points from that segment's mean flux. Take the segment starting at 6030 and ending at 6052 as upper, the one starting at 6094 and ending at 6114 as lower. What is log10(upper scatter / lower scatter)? -0.4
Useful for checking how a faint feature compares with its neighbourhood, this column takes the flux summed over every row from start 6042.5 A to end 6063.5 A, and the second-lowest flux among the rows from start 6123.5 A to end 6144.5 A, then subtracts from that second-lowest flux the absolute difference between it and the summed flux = -95.0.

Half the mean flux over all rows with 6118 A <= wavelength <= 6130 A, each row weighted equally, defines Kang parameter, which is 9.19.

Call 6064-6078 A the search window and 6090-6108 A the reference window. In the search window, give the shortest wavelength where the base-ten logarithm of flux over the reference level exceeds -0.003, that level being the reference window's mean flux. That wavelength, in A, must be 6065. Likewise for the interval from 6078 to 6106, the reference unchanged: 6095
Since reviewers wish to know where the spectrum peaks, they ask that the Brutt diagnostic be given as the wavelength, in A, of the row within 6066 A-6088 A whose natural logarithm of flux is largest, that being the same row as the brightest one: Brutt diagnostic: 6068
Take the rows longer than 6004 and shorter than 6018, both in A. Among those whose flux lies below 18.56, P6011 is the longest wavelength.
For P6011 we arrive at 6017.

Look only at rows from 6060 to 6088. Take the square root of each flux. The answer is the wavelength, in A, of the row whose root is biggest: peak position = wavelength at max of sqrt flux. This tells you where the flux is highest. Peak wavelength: 6068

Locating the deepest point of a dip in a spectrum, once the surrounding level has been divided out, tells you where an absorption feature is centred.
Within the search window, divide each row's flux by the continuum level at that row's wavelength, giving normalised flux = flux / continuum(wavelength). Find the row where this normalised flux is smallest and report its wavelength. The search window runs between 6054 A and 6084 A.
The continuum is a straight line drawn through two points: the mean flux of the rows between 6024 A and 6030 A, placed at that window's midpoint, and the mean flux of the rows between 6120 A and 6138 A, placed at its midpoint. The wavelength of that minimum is 6083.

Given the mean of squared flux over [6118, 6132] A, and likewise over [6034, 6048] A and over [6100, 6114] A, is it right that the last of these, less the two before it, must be -341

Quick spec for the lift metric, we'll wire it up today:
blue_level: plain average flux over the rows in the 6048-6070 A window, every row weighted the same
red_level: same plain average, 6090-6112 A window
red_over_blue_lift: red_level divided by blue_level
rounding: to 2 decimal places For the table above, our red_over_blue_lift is 0.99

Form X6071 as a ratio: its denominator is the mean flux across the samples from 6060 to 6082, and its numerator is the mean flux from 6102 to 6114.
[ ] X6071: 1.010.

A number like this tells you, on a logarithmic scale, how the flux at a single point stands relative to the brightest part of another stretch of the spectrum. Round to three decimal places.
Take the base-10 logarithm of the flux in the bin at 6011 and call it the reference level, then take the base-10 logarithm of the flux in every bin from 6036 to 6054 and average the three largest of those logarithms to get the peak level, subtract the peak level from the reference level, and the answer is -0.028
